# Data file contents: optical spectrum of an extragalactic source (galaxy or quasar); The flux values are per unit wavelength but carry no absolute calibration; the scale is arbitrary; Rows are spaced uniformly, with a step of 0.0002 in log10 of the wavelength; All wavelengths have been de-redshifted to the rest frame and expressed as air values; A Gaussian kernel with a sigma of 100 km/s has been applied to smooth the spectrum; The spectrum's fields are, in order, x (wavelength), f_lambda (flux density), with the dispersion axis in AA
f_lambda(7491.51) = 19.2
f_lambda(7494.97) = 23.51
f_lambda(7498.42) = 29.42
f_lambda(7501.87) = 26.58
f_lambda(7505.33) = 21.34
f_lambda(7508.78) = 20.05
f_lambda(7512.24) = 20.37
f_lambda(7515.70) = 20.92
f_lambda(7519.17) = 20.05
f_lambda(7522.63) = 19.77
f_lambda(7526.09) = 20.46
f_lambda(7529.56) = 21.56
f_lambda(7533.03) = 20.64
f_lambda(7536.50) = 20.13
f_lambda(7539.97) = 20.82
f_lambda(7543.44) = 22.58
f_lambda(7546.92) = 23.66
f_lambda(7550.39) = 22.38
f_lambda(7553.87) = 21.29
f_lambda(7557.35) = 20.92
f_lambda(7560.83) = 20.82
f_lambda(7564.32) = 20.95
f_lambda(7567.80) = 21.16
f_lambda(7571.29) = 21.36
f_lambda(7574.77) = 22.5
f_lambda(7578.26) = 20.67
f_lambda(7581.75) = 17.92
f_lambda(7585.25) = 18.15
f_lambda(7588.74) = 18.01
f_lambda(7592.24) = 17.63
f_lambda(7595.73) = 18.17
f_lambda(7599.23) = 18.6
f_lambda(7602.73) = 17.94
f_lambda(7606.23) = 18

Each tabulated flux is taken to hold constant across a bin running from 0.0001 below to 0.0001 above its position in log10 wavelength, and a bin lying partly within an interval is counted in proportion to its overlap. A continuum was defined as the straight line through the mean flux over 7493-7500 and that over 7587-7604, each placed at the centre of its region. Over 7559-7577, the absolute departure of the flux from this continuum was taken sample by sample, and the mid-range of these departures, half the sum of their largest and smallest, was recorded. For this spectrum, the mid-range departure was 1.4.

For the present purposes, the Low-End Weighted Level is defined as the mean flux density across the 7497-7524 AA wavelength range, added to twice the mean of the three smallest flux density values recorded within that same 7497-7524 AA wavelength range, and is 62.2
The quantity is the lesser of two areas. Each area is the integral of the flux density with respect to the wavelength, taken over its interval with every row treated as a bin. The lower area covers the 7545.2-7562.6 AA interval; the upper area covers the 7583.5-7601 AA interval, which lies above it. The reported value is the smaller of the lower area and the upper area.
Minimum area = 317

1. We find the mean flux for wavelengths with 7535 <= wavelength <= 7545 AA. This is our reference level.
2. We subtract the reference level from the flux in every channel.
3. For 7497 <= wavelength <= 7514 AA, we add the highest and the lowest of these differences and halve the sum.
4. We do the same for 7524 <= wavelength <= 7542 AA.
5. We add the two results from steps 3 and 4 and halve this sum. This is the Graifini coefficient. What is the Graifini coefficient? 1.6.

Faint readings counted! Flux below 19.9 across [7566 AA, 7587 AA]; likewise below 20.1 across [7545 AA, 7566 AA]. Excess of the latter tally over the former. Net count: -2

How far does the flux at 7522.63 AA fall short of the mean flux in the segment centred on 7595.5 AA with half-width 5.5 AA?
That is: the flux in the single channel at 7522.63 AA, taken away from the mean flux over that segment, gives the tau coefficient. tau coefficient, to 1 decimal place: -1.6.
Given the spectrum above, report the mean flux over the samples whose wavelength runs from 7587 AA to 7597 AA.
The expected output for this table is 17.9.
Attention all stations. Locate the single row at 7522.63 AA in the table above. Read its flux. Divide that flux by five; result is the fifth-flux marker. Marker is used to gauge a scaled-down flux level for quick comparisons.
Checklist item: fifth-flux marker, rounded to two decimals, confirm 3.95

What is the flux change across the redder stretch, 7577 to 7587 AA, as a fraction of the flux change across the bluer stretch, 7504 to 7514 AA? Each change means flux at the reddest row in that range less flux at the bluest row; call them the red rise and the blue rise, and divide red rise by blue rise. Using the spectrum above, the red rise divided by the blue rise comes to 2.6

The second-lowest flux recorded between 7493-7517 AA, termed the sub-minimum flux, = 20.37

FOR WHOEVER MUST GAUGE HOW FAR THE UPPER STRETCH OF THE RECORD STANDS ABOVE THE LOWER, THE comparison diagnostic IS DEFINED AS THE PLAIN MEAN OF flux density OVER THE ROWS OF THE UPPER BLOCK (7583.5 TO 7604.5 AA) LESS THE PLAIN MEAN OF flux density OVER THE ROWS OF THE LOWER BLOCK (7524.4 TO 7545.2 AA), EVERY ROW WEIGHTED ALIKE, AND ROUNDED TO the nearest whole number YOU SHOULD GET -3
